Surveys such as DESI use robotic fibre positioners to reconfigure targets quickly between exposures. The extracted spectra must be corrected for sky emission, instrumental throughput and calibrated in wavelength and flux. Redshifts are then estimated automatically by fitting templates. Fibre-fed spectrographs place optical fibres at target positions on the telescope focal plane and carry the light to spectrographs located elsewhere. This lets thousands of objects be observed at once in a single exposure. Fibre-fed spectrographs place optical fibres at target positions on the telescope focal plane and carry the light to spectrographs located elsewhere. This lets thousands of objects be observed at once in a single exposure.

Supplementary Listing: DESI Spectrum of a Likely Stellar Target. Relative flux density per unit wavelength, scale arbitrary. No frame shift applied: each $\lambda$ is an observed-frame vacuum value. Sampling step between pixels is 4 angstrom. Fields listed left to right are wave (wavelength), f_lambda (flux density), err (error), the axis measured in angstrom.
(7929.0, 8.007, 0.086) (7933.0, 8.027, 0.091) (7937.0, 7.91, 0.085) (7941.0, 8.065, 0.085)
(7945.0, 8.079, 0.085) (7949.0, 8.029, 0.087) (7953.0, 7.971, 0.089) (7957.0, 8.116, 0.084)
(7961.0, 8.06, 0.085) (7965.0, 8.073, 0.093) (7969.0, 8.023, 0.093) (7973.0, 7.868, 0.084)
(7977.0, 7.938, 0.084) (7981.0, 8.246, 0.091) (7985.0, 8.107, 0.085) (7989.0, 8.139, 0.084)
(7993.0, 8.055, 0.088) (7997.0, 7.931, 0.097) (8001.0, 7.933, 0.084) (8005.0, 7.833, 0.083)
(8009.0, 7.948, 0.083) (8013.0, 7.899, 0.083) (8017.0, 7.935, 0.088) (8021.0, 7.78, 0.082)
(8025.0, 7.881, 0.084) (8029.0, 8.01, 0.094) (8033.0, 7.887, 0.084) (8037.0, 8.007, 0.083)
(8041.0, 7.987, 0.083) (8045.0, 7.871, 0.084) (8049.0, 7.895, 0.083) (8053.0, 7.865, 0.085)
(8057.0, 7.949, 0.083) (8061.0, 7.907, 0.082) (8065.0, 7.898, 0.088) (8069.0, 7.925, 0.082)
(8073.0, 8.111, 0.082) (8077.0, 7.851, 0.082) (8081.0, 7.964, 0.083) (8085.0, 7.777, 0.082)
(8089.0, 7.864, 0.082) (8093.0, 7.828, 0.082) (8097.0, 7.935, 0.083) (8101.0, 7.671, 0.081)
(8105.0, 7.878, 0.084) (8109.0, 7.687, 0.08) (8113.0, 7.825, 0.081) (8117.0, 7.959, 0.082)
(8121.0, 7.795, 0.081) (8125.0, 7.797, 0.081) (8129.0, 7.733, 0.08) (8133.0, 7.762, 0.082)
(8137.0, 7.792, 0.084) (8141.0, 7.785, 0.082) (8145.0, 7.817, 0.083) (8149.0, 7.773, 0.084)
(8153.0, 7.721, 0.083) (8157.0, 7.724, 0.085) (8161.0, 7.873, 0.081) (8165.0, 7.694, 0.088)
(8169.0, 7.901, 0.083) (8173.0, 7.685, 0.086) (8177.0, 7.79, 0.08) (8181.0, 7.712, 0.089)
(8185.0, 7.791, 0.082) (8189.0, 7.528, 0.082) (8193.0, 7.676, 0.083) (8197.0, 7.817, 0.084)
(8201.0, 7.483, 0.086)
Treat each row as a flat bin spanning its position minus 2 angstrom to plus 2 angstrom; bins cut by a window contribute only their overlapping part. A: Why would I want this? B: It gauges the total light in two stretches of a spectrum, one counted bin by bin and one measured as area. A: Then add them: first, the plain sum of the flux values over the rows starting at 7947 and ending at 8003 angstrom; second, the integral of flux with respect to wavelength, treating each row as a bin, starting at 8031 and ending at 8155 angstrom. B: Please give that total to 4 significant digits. 1087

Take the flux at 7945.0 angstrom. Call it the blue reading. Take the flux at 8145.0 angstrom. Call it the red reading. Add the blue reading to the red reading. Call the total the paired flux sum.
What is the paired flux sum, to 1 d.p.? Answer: 15.9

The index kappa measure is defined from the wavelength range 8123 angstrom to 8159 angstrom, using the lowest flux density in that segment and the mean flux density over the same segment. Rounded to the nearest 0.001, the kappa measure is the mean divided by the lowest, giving 1.006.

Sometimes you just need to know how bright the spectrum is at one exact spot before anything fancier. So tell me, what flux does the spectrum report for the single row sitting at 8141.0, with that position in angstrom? 7.785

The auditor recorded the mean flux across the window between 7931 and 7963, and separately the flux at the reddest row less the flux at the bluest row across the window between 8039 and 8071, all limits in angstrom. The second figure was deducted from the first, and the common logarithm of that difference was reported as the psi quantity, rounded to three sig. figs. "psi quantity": 0.908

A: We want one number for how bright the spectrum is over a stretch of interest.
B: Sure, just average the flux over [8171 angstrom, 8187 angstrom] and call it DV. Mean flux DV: 7.74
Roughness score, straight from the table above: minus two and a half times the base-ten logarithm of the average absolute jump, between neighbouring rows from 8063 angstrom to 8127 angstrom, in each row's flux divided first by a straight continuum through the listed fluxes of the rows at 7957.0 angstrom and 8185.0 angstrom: 4.4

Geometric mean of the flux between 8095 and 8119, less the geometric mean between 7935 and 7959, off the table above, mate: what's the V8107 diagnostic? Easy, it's -0.20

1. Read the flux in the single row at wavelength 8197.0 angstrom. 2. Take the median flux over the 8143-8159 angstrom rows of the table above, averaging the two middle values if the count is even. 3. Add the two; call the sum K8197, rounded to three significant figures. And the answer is 15.6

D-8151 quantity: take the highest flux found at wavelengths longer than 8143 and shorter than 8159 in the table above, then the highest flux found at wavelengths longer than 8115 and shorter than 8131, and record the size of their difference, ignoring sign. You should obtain 0.14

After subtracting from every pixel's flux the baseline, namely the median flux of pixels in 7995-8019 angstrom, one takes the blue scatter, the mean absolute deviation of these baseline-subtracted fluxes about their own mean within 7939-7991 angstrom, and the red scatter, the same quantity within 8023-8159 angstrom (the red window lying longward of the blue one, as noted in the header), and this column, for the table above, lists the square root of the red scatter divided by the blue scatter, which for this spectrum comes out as 1.08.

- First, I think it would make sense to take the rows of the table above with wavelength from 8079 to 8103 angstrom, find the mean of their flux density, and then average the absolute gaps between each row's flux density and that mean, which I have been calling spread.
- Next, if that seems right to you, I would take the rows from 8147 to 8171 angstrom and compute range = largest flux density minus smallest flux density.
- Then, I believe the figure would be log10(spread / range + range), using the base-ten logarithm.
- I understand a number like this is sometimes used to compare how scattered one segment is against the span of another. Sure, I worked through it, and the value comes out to -0.22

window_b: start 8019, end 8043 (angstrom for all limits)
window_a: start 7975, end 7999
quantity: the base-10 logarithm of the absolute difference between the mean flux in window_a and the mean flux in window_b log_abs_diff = -0.84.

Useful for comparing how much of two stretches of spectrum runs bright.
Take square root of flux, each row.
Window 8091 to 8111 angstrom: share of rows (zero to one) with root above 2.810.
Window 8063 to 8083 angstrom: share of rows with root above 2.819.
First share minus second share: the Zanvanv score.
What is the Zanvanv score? -0.20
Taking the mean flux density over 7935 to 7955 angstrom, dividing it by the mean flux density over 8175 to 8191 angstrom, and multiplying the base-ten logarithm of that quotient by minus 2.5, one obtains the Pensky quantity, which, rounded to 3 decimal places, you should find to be -0.042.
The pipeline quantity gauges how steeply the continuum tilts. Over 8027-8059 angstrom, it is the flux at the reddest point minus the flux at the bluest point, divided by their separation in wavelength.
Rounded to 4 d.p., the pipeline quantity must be -0.0022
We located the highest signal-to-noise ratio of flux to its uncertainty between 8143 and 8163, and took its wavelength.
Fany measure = 8161.0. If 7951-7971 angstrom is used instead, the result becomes 7957.0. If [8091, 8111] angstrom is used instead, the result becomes 8109.0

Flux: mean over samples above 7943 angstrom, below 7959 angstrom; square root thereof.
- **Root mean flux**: 2.837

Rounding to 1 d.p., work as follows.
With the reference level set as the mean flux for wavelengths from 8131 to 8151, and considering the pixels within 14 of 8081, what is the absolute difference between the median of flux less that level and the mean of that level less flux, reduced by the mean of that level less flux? 0.3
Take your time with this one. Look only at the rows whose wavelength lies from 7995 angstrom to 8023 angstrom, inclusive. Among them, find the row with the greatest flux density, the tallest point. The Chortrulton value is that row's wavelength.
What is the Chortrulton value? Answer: 8009.0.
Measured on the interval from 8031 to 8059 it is 8037.0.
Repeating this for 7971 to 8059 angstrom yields 7981.0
